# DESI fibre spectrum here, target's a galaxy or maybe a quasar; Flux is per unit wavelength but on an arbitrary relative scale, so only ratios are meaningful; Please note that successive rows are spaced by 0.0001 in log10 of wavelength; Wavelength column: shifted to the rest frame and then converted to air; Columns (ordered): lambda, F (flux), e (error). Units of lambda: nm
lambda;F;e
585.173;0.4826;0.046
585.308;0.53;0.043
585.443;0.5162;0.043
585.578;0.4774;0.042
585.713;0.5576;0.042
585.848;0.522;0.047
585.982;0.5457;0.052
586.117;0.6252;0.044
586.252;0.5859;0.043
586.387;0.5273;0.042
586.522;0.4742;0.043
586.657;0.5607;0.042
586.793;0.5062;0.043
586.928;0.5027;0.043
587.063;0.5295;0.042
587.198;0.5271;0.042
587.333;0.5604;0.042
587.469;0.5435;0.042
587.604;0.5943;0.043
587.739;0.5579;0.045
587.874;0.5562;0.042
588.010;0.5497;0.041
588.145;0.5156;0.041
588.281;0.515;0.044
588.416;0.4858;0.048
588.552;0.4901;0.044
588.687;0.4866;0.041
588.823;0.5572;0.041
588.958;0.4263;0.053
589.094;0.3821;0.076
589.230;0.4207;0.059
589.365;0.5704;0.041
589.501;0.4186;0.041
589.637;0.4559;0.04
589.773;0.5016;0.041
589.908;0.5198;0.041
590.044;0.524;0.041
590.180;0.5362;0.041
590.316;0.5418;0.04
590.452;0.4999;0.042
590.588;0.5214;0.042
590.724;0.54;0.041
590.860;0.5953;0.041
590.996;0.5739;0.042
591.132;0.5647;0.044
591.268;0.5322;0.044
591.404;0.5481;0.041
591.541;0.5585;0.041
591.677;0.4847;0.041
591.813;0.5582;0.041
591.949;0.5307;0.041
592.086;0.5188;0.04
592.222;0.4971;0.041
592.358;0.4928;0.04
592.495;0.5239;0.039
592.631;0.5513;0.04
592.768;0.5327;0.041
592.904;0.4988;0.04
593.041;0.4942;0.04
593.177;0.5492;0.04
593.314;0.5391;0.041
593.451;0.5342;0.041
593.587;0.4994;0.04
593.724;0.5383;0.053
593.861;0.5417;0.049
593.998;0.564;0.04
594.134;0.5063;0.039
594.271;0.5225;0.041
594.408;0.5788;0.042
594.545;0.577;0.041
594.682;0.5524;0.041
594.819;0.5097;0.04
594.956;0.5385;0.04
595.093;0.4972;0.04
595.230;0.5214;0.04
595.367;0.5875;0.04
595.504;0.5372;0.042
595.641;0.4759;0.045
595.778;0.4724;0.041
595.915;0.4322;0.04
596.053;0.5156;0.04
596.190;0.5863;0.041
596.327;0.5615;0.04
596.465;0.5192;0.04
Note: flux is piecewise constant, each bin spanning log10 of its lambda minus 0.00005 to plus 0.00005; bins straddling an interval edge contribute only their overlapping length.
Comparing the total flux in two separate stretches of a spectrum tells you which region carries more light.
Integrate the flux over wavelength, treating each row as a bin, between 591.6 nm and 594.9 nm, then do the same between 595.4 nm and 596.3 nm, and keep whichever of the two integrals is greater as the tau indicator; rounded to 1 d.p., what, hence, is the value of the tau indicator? 1.7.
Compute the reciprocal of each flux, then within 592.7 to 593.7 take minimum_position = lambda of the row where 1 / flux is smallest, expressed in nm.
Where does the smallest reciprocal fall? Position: 593.177 nm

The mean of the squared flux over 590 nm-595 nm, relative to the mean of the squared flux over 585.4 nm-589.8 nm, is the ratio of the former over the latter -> 1.06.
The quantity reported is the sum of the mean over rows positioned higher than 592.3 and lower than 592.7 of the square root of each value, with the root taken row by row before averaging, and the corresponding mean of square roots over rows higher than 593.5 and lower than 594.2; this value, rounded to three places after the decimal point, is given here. 1.451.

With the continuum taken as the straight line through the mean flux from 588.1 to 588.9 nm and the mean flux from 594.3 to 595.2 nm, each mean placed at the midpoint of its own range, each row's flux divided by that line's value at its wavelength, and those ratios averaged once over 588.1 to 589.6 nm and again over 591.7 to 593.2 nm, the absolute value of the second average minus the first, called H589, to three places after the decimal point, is 0.047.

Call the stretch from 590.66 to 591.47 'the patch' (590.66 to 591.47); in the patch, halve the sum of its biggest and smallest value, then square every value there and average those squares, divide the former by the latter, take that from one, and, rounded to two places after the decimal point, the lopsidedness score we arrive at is -0.80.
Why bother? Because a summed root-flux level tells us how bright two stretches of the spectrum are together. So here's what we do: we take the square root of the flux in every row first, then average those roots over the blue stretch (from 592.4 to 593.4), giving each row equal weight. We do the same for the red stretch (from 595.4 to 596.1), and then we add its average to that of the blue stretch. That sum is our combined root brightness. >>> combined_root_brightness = 1.42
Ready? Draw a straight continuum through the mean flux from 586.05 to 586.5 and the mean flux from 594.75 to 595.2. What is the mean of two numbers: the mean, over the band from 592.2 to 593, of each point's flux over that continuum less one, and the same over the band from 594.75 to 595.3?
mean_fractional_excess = -0.01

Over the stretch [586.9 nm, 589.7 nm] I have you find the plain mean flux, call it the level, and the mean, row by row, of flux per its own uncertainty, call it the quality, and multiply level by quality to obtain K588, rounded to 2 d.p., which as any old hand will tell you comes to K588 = 5.86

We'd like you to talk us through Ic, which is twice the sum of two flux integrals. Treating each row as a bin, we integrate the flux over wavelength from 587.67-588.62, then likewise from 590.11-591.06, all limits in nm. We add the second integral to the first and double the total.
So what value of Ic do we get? 2.03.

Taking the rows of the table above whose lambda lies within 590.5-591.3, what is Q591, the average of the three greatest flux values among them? 0.58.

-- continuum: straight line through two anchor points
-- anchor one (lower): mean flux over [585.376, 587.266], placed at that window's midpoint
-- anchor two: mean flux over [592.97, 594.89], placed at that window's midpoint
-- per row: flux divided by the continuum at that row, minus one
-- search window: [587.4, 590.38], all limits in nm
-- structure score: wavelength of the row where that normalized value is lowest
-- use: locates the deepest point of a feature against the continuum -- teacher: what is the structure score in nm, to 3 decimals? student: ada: 589.094 nm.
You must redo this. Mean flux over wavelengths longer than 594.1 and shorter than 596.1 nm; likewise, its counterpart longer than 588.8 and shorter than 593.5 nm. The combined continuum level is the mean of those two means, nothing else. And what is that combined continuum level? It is 0.519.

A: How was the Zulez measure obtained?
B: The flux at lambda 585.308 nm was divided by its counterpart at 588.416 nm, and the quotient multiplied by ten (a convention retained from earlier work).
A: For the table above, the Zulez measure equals 10.9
